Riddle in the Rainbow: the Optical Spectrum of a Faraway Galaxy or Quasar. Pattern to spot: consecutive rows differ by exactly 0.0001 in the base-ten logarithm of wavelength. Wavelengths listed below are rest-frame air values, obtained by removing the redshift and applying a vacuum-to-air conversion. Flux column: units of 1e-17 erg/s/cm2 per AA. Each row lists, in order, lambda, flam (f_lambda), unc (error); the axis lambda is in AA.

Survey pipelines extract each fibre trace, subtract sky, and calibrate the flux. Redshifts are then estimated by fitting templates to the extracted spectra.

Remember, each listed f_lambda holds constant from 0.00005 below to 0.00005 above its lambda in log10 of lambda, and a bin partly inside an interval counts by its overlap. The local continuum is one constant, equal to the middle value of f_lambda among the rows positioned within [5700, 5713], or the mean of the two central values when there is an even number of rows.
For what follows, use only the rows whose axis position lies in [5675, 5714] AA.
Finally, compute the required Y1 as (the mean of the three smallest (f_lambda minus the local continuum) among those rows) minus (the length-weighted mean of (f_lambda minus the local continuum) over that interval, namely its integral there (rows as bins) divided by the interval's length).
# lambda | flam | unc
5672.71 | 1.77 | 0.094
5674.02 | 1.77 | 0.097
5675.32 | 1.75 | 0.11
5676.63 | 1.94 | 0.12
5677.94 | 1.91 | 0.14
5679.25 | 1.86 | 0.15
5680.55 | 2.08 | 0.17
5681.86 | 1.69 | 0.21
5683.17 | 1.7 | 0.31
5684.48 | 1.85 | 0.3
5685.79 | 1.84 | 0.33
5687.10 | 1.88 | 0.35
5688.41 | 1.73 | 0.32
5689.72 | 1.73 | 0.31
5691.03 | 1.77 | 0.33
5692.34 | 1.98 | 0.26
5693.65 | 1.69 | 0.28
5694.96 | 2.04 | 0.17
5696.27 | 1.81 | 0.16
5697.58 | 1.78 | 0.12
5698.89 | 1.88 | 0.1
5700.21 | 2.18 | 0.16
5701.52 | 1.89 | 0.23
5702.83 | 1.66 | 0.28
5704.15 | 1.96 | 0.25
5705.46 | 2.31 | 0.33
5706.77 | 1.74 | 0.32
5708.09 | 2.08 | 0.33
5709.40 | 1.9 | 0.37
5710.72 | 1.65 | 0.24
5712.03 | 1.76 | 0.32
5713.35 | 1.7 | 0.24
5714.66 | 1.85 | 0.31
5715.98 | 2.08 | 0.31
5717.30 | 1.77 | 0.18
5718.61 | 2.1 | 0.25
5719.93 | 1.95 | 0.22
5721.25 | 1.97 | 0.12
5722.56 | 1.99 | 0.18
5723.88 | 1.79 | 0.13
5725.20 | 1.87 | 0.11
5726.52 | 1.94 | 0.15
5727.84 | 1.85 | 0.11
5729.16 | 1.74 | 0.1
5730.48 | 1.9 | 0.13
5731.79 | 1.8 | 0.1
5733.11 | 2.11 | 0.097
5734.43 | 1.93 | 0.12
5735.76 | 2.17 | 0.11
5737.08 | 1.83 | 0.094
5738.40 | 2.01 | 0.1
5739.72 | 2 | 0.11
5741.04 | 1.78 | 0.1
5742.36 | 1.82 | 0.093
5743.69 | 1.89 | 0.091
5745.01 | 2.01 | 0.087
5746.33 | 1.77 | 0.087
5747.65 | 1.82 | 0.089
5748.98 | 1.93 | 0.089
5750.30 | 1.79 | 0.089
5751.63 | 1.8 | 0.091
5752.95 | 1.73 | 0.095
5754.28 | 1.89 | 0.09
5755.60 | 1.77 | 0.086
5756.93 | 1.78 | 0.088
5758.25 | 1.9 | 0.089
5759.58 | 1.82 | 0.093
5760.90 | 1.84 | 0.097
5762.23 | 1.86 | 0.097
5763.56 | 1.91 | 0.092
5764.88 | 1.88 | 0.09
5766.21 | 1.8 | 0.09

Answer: -0.192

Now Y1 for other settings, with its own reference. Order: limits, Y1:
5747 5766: -0.076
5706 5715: -0.120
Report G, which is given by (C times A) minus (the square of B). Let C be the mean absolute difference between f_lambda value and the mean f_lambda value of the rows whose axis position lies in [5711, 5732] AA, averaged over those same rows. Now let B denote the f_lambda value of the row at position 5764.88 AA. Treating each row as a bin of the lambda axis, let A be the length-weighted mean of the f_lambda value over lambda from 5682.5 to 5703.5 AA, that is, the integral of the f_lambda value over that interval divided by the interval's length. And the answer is -3.36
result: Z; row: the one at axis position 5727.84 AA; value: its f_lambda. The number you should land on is 1.85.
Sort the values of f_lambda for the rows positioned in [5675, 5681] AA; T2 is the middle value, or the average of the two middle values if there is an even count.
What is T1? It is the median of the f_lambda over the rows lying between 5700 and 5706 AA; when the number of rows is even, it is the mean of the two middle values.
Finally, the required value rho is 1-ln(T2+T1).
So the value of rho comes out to -0.353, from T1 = 1.96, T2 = 1.91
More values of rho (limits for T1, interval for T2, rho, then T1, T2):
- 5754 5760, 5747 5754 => -0.286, 1.82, 1.80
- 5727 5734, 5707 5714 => -0.284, 1.85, 1.76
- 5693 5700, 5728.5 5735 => -0.311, 1.81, 1.90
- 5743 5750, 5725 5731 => -0.324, 1.89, 1.87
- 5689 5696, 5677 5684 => -0.289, 1.77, 1.86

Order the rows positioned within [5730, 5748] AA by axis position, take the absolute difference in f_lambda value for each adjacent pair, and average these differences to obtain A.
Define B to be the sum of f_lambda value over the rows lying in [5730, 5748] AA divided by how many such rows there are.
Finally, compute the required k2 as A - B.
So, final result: -1.76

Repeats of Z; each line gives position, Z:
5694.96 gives 2.04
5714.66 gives 1.85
